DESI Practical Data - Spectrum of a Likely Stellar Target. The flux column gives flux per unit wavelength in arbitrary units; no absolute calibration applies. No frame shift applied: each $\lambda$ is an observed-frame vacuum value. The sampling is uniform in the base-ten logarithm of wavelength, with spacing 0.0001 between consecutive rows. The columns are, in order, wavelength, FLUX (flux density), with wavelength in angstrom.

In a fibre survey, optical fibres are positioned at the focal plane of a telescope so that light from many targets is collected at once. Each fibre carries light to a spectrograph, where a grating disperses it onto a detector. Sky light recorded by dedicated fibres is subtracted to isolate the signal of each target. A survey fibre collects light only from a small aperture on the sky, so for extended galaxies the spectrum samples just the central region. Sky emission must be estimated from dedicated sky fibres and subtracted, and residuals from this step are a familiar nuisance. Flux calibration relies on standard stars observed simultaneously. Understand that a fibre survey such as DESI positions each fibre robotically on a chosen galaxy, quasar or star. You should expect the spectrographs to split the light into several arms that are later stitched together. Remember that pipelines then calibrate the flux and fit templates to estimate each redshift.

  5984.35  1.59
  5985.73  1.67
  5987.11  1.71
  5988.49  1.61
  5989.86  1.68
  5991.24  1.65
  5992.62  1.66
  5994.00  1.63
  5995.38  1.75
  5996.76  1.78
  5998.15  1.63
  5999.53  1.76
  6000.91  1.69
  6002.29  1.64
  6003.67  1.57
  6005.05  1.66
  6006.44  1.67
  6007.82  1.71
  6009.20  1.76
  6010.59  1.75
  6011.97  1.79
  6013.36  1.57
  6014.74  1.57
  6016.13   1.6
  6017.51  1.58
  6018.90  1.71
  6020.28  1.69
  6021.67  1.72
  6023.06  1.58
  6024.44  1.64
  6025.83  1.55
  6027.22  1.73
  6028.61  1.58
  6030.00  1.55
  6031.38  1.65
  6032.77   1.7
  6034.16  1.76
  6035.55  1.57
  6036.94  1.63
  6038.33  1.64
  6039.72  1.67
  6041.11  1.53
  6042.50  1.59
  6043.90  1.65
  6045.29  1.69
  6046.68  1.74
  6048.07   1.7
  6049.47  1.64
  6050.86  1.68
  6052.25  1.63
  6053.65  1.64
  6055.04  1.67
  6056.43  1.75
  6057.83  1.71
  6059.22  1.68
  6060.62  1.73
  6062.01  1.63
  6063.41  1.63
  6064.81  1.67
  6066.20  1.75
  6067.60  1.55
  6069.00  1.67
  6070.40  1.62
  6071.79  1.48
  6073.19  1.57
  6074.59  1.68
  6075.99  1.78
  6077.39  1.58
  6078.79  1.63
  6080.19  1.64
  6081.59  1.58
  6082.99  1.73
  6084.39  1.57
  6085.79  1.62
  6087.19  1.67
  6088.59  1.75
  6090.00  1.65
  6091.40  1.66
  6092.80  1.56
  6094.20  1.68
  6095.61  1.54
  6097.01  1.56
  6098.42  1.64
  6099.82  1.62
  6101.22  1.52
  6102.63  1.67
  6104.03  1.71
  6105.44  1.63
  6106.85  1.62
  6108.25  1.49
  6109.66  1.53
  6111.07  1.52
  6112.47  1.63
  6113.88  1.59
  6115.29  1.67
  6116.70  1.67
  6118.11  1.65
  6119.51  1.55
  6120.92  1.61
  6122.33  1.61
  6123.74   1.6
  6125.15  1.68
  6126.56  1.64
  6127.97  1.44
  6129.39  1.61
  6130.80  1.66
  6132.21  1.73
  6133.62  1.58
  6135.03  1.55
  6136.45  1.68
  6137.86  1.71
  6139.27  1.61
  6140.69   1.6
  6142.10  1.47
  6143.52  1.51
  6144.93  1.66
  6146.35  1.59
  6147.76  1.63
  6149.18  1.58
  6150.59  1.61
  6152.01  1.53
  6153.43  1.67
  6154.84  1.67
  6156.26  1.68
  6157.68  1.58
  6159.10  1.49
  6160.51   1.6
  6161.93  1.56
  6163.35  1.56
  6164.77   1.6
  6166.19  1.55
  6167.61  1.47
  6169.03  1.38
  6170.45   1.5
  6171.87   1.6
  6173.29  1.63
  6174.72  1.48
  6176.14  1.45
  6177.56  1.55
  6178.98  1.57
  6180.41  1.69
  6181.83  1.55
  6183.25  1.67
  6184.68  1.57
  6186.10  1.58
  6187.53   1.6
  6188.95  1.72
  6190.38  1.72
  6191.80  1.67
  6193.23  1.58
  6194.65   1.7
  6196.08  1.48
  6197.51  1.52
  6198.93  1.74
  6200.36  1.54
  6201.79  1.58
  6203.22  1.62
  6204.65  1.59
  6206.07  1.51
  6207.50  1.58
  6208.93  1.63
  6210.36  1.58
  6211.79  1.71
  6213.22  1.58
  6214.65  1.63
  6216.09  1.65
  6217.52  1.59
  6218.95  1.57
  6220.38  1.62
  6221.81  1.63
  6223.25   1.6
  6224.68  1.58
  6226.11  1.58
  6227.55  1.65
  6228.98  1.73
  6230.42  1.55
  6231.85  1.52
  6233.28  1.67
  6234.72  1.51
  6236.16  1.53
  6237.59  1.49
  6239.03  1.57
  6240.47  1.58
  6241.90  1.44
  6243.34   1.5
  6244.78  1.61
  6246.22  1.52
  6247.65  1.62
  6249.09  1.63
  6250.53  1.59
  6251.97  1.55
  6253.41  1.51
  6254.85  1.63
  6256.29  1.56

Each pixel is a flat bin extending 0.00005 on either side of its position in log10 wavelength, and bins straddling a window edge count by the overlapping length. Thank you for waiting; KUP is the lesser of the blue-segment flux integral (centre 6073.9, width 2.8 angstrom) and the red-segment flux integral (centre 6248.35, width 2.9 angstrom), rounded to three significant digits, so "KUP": 4.55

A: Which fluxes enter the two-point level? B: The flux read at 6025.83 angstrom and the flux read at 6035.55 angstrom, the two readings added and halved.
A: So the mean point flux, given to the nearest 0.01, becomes 1.56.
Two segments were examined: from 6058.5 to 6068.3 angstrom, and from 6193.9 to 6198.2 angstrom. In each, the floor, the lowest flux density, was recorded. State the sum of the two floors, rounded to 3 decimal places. 3.030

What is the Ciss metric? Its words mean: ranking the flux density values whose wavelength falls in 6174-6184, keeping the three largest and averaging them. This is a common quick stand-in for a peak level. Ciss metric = 1.643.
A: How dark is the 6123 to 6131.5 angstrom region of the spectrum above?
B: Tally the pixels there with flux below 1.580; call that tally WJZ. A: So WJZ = 1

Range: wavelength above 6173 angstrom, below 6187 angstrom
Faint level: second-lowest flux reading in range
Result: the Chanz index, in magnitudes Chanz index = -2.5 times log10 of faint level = -0.43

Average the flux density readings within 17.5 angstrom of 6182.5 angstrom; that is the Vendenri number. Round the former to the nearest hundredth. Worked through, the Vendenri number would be 1.58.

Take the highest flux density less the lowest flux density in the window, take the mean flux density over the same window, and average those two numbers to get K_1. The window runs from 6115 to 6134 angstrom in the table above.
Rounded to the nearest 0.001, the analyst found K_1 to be 0.956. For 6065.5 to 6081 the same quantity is 0.966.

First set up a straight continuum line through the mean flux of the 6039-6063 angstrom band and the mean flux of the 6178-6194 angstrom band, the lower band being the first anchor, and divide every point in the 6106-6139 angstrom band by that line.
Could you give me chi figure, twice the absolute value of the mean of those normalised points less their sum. 43.0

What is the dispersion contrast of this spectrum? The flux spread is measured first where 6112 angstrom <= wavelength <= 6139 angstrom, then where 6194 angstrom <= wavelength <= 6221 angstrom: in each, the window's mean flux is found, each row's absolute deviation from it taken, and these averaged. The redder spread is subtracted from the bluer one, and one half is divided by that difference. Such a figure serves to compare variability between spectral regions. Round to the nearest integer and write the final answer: -347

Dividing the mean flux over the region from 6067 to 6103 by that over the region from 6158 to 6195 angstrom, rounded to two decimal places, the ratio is 1.03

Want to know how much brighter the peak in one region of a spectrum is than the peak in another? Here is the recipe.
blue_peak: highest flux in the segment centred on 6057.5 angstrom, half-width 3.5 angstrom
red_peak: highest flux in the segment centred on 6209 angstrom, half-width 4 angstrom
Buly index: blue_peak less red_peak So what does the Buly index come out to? 0.040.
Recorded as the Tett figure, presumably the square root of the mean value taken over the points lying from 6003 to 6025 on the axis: 1.29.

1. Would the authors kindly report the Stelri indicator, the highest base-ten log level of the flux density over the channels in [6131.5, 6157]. 0.238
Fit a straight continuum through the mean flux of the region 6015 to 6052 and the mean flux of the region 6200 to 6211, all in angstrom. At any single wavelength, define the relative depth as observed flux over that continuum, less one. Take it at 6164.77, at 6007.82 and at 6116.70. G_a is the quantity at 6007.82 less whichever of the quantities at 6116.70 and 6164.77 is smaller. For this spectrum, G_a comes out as 0.03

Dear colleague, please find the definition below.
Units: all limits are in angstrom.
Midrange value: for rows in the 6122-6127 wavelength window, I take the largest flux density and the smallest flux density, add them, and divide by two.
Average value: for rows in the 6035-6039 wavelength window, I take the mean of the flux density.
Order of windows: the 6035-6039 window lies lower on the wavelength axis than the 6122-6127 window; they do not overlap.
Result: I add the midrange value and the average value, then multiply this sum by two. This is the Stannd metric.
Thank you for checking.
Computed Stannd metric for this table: 6.51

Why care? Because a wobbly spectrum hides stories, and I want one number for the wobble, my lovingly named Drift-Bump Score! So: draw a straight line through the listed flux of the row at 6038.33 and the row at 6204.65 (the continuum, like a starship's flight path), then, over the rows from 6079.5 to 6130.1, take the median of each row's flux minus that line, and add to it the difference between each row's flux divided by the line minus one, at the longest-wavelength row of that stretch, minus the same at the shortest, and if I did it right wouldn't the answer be -0.010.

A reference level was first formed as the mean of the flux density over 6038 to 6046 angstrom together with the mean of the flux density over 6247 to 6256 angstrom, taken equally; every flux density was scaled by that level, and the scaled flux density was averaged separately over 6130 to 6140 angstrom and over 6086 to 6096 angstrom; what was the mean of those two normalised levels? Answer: 1.02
